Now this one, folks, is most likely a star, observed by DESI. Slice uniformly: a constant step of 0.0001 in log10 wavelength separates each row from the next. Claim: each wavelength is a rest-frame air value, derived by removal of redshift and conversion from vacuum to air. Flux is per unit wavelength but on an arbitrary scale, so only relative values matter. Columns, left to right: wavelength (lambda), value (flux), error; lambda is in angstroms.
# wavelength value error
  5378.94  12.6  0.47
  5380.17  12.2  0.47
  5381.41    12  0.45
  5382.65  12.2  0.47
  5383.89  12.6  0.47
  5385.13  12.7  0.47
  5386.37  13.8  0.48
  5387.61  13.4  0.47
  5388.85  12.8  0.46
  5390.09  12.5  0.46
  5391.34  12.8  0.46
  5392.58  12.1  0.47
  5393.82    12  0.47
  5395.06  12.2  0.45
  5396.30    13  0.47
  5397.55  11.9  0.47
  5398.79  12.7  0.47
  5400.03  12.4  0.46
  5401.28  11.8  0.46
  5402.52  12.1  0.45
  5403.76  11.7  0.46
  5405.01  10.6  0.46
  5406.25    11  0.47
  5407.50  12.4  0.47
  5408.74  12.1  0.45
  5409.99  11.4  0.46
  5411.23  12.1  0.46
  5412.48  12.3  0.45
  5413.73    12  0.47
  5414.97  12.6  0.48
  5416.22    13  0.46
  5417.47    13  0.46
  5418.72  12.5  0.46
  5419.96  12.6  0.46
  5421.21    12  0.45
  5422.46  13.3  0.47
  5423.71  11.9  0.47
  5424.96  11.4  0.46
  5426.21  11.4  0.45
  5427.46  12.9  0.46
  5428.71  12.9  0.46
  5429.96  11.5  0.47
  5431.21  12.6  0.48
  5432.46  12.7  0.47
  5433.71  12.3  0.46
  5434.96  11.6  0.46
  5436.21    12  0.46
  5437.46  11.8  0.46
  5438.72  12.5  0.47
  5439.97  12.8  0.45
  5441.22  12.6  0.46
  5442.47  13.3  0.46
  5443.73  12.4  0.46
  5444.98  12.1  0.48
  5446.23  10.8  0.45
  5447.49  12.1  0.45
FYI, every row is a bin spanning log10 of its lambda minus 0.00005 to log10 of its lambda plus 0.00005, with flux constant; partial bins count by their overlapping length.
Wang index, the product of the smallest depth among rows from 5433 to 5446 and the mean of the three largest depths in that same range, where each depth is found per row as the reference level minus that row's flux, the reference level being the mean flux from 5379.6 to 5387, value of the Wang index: -0.6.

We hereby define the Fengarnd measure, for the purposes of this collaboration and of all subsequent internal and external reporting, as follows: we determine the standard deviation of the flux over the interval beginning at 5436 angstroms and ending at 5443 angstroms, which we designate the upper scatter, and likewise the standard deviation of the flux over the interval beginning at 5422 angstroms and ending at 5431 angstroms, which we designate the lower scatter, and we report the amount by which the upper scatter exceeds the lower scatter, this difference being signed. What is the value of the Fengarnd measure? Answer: -0.3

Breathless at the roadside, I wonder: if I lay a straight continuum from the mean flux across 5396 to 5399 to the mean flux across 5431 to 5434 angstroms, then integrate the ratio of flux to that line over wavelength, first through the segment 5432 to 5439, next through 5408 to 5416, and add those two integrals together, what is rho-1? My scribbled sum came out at 14.5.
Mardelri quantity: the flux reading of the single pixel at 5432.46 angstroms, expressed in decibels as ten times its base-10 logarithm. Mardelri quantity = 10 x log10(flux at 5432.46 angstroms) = 11.0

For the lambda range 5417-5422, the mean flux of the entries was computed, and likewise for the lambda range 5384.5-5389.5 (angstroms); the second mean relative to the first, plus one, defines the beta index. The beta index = 2.05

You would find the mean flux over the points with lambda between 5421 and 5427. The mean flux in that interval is 12.0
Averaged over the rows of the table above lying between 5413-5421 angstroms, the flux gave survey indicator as 12.6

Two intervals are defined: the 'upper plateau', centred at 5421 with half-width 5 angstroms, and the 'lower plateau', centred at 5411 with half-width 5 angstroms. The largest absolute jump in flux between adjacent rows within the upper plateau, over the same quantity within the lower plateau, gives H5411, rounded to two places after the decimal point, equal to 1.00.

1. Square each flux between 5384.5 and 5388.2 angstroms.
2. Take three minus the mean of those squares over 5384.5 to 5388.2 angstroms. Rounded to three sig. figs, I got -174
